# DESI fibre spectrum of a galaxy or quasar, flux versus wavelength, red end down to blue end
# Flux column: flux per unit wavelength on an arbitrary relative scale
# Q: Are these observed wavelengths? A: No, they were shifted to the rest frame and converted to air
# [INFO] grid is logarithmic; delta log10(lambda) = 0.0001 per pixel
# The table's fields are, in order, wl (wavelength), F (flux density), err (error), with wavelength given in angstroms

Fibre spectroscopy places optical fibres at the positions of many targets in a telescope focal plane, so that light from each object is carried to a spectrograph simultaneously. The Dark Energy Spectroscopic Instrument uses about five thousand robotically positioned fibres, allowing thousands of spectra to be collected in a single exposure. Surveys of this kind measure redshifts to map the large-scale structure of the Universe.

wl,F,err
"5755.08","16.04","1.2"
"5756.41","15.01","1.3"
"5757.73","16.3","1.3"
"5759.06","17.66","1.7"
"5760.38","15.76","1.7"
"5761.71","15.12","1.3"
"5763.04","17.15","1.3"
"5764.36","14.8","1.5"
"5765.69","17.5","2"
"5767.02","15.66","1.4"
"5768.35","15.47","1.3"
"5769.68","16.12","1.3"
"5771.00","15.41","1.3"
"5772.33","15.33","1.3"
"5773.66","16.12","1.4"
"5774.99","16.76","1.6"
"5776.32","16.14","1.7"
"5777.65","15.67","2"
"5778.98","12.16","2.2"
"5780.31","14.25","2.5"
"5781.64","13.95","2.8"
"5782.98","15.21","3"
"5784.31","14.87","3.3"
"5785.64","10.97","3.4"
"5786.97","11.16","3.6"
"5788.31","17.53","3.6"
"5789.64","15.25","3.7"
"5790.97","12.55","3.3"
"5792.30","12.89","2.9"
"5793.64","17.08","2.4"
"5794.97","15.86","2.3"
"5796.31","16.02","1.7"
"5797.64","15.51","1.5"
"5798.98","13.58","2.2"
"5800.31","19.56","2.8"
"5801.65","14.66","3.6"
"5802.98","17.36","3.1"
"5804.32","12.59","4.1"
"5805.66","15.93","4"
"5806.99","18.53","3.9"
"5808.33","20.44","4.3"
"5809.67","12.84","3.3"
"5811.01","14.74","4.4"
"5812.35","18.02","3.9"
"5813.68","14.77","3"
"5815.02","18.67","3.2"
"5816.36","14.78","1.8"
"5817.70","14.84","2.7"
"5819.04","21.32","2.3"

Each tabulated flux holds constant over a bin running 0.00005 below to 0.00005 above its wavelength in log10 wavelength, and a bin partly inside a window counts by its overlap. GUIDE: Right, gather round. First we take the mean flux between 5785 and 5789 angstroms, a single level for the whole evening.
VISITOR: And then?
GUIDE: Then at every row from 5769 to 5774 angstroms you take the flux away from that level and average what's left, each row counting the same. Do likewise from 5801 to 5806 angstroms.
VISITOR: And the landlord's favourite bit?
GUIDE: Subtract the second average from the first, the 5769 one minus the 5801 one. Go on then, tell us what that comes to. -0.6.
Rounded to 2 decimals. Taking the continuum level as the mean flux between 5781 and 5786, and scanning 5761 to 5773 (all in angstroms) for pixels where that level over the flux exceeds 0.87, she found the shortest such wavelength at 5761.71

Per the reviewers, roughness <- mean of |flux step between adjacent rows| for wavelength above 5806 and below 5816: 3.6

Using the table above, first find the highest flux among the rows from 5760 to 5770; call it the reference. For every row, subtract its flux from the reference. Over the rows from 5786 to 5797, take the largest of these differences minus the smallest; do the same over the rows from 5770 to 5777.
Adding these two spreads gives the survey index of 7.8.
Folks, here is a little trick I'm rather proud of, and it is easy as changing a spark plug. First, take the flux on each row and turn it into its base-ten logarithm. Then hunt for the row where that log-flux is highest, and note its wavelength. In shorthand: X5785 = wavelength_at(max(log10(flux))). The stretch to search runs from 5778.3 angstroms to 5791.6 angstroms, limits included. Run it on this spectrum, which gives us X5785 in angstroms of 5788.31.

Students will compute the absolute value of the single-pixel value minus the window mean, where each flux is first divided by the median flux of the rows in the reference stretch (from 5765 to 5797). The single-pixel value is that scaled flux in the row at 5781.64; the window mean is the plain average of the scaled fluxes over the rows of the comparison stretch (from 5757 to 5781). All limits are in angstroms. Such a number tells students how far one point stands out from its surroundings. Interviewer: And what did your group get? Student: 0.12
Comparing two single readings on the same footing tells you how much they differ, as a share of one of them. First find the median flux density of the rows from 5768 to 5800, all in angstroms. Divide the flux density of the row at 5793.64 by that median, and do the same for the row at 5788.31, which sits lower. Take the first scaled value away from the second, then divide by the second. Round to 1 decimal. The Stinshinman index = 0.0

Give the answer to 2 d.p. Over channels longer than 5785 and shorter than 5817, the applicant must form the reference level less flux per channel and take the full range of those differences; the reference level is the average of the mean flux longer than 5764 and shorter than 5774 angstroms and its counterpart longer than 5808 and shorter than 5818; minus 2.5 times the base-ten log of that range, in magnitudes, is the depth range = -2.44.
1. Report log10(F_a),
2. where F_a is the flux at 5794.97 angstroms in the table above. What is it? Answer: 1.20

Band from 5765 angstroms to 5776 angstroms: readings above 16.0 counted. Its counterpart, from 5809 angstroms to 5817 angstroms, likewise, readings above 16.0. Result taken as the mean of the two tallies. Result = 3.0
